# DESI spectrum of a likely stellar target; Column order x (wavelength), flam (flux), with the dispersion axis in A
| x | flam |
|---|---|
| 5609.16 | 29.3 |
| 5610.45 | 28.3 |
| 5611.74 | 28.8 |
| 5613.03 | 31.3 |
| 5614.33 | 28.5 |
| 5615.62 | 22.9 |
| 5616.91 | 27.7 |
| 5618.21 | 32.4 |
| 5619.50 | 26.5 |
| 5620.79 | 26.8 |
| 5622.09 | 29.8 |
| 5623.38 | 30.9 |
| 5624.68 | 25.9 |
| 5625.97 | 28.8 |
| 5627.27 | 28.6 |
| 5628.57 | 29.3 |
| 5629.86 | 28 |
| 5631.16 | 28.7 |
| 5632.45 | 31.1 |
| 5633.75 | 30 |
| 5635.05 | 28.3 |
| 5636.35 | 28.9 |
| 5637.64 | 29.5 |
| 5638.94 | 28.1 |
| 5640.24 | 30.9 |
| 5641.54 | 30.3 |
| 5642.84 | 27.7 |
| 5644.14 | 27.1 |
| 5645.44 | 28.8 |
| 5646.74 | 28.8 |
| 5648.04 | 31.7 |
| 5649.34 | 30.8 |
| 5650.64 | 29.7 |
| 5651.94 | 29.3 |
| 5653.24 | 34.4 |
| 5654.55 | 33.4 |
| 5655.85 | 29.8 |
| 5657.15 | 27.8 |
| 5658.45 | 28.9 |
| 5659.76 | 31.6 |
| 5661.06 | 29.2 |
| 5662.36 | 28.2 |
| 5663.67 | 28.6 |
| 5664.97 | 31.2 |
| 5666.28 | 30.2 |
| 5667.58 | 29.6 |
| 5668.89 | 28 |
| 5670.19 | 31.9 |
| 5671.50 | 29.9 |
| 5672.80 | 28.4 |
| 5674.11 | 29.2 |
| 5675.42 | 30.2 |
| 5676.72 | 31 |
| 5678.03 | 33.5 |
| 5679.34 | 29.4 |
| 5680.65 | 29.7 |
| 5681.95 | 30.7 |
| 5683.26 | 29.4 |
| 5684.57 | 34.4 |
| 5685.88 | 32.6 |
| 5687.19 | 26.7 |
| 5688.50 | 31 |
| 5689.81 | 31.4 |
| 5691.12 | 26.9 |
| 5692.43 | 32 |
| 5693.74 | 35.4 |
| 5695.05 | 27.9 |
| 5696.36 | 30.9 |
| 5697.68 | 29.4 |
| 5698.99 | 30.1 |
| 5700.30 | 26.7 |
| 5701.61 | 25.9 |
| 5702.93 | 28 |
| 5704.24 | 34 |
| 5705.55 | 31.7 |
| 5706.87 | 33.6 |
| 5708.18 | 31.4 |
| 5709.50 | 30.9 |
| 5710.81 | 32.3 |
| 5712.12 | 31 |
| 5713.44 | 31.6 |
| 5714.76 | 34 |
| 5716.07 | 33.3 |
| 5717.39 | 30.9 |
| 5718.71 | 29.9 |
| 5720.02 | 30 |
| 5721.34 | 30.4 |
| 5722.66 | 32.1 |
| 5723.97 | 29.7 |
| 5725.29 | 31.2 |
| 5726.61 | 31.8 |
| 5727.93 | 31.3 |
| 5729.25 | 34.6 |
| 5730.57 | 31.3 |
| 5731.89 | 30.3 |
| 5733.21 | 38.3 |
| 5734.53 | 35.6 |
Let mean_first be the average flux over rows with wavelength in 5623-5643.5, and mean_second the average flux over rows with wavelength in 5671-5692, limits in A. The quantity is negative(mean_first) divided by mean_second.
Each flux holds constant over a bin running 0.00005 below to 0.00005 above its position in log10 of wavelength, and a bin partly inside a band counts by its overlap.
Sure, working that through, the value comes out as -0.96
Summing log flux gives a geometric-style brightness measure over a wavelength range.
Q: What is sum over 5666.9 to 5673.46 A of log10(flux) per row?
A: 7.35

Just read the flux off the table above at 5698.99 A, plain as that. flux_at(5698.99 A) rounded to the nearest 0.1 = 30.1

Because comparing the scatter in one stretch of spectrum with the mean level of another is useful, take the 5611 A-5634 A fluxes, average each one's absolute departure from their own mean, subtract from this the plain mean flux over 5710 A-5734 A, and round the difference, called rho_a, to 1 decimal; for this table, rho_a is -30.3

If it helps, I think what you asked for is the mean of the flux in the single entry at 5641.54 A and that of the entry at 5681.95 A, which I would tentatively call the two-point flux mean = 30.5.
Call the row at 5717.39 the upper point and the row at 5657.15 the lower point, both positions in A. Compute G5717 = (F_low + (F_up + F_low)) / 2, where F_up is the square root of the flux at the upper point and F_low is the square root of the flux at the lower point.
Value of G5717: 8.05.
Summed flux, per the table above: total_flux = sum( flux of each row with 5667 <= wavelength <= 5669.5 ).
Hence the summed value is 57.6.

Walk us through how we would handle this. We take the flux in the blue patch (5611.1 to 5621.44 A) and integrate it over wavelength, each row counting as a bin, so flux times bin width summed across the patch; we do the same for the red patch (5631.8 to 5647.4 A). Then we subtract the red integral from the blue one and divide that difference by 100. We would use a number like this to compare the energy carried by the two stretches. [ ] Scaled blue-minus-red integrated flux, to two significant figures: -1.6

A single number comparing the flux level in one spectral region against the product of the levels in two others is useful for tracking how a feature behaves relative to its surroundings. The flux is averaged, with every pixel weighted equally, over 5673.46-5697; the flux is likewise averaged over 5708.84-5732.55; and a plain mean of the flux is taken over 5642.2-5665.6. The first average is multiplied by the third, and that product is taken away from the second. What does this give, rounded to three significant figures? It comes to -884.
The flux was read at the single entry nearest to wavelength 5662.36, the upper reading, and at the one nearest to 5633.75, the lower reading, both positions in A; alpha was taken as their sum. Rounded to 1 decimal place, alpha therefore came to 58.2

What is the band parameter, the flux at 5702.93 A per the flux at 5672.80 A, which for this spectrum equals 0.99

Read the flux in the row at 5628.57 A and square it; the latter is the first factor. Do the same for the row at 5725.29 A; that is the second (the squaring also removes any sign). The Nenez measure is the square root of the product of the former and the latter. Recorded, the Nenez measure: 914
